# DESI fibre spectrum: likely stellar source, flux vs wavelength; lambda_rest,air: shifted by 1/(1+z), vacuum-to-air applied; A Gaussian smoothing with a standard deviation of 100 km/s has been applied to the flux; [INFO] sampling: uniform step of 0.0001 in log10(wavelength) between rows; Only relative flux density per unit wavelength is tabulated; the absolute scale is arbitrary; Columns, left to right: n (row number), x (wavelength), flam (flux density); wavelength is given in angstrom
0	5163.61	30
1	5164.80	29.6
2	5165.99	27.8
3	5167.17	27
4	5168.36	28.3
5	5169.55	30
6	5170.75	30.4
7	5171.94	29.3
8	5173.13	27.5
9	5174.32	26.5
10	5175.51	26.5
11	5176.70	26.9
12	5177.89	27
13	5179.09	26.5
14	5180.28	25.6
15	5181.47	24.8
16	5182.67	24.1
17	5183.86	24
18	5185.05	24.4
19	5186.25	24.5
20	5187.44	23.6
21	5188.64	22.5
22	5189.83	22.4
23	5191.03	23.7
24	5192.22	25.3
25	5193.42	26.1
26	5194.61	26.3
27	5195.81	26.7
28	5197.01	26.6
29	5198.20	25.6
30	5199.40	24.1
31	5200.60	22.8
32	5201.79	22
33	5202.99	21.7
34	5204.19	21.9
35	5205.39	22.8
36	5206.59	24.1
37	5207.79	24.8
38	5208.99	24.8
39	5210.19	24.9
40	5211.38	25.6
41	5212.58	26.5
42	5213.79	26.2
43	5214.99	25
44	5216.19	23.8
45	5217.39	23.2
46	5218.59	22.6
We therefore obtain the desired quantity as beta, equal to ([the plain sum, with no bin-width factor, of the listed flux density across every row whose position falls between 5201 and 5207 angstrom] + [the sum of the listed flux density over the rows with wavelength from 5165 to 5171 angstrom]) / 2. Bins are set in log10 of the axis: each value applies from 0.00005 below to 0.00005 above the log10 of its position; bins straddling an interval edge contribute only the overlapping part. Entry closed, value 128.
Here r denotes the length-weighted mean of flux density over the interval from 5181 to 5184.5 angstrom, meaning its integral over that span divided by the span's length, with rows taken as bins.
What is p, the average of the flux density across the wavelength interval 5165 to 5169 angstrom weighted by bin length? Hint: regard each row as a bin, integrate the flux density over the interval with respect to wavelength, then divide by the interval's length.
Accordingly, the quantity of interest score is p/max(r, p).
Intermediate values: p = 28.0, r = 24.3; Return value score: 1.00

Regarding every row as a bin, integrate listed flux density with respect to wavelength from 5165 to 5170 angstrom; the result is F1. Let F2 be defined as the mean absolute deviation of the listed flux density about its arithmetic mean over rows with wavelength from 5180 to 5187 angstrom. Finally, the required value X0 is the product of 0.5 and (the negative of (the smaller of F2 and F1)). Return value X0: -0.21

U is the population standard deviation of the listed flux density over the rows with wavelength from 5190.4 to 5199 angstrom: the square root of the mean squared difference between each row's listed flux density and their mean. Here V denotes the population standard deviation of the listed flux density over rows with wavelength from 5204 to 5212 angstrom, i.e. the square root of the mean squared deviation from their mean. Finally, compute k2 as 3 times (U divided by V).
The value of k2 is 2.4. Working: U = 0.96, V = 1.22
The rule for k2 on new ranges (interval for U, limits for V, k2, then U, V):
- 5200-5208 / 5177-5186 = 3.0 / 1.09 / 1.10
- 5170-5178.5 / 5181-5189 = 6.0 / 1.41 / 0.70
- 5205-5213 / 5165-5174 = 2.7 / 1.07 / 1.21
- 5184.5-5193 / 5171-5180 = 3.2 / 0.99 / 0.93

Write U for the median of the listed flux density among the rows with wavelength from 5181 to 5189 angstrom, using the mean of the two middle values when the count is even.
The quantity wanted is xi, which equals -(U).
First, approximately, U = 24.1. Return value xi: -24.1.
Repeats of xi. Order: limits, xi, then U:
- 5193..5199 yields -26.3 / 26.3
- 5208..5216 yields -25.3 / 25.3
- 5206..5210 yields -24.8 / 24.8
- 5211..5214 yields -26.2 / 26.2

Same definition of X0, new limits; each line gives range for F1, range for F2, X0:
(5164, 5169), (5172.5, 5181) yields -0.21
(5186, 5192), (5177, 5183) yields -0.46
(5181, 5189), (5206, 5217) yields -0.34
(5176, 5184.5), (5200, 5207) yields -0.34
